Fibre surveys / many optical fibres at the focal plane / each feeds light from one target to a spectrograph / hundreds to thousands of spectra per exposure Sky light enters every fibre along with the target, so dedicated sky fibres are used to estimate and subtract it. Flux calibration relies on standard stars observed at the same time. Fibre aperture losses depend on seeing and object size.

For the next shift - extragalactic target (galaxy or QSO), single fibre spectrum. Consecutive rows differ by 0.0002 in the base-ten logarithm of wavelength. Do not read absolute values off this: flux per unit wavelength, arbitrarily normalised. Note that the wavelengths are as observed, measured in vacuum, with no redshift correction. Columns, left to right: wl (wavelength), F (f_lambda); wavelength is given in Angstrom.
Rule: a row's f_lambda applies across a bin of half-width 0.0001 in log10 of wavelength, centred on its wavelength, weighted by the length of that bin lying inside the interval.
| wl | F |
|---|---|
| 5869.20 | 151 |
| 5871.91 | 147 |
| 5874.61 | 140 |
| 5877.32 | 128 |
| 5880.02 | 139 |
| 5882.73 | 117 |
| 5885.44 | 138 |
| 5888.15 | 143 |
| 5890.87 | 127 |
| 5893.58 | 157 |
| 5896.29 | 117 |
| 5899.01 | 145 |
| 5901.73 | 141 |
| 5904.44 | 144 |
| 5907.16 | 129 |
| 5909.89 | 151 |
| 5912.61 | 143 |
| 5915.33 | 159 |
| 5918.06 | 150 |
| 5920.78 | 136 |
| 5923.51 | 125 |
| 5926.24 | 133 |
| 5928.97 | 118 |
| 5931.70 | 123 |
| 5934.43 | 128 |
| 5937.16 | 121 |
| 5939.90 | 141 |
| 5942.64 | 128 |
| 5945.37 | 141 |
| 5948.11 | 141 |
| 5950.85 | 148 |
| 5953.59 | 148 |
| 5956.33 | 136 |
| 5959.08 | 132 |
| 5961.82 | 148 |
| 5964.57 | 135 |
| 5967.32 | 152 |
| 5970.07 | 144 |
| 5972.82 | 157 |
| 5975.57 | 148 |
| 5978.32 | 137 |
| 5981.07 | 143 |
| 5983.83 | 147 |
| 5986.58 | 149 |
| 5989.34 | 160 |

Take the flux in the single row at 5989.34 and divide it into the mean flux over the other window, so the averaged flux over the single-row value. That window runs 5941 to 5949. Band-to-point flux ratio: 0.85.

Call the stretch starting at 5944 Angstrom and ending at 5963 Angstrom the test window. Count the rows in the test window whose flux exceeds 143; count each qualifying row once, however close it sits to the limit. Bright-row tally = 3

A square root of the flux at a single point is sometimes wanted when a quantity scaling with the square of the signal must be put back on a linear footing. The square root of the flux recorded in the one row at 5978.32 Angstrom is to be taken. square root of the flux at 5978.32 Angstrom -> 11.7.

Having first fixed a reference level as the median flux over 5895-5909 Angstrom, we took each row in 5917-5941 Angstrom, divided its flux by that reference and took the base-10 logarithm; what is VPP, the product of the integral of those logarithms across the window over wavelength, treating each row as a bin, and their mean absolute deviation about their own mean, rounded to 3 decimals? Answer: -0.024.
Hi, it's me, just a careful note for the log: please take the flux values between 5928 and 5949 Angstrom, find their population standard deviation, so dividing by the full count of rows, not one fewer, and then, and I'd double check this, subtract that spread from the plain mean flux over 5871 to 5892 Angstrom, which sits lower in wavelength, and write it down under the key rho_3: 126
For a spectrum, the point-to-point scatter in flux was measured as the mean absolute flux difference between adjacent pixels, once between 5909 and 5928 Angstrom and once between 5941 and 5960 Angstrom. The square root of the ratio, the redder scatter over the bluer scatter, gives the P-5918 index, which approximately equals 0.74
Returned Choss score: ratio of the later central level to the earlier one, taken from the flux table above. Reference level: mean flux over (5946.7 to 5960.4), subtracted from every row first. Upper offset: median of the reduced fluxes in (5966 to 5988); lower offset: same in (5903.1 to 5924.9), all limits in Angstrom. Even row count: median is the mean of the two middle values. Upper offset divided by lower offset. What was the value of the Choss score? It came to 2.6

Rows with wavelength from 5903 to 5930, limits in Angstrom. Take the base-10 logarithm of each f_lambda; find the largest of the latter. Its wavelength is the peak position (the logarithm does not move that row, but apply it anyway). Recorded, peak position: 5915.33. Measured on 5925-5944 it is 5939.90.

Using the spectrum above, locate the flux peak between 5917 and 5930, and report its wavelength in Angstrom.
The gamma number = 5918.06 Angstrom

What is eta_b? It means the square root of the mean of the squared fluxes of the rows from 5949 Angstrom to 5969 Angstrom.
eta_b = 143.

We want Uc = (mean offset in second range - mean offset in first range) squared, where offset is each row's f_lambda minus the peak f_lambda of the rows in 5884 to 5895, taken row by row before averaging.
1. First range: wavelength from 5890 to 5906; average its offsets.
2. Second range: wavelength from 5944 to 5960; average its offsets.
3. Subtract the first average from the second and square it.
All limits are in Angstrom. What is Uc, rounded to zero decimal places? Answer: 6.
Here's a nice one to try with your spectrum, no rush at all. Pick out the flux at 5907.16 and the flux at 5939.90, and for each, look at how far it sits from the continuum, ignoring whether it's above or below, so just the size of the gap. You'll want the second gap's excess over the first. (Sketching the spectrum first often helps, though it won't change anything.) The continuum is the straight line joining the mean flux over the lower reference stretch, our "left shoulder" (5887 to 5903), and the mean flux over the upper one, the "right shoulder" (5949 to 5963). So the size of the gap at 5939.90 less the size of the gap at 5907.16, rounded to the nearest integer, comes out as -10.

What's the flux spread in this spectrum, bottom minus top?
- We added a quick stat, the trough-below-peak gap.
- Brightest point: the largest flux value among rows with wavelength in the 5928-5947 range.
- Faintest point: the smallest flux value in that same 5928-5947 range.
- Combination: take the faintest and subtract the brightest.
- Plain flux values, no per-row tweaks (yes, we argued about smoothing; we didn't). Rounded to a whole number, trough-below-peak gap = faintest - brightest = -23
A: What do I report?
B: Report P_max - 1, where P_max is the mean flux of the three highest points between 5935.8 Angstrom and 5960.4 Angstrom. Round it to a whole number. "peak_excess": 145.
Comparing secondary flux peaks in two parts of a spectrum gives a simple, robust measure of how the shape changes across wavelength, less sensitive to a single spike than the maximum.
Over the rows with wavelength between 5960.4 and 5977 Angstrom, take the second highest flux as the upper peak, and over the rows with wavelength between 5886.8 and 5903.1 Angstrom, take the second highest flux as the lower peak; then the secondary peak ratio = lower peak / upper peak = 0.95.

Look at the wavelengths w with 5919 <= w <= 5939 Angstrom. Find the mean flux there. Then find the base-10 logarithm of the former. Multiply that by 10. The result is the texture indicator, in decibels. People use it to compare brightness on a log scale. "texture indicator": 21.0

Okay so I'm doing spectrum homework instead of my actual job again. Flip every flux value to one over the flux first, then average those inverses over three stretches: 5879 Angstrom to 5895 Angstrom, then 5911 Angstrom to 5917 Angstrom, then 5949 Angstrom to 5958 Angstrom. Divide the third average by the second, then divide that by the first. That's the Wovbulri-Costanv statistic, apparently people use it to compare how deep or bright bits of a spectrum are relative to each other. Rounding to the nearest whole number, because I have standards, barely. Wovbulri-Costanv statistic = 142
